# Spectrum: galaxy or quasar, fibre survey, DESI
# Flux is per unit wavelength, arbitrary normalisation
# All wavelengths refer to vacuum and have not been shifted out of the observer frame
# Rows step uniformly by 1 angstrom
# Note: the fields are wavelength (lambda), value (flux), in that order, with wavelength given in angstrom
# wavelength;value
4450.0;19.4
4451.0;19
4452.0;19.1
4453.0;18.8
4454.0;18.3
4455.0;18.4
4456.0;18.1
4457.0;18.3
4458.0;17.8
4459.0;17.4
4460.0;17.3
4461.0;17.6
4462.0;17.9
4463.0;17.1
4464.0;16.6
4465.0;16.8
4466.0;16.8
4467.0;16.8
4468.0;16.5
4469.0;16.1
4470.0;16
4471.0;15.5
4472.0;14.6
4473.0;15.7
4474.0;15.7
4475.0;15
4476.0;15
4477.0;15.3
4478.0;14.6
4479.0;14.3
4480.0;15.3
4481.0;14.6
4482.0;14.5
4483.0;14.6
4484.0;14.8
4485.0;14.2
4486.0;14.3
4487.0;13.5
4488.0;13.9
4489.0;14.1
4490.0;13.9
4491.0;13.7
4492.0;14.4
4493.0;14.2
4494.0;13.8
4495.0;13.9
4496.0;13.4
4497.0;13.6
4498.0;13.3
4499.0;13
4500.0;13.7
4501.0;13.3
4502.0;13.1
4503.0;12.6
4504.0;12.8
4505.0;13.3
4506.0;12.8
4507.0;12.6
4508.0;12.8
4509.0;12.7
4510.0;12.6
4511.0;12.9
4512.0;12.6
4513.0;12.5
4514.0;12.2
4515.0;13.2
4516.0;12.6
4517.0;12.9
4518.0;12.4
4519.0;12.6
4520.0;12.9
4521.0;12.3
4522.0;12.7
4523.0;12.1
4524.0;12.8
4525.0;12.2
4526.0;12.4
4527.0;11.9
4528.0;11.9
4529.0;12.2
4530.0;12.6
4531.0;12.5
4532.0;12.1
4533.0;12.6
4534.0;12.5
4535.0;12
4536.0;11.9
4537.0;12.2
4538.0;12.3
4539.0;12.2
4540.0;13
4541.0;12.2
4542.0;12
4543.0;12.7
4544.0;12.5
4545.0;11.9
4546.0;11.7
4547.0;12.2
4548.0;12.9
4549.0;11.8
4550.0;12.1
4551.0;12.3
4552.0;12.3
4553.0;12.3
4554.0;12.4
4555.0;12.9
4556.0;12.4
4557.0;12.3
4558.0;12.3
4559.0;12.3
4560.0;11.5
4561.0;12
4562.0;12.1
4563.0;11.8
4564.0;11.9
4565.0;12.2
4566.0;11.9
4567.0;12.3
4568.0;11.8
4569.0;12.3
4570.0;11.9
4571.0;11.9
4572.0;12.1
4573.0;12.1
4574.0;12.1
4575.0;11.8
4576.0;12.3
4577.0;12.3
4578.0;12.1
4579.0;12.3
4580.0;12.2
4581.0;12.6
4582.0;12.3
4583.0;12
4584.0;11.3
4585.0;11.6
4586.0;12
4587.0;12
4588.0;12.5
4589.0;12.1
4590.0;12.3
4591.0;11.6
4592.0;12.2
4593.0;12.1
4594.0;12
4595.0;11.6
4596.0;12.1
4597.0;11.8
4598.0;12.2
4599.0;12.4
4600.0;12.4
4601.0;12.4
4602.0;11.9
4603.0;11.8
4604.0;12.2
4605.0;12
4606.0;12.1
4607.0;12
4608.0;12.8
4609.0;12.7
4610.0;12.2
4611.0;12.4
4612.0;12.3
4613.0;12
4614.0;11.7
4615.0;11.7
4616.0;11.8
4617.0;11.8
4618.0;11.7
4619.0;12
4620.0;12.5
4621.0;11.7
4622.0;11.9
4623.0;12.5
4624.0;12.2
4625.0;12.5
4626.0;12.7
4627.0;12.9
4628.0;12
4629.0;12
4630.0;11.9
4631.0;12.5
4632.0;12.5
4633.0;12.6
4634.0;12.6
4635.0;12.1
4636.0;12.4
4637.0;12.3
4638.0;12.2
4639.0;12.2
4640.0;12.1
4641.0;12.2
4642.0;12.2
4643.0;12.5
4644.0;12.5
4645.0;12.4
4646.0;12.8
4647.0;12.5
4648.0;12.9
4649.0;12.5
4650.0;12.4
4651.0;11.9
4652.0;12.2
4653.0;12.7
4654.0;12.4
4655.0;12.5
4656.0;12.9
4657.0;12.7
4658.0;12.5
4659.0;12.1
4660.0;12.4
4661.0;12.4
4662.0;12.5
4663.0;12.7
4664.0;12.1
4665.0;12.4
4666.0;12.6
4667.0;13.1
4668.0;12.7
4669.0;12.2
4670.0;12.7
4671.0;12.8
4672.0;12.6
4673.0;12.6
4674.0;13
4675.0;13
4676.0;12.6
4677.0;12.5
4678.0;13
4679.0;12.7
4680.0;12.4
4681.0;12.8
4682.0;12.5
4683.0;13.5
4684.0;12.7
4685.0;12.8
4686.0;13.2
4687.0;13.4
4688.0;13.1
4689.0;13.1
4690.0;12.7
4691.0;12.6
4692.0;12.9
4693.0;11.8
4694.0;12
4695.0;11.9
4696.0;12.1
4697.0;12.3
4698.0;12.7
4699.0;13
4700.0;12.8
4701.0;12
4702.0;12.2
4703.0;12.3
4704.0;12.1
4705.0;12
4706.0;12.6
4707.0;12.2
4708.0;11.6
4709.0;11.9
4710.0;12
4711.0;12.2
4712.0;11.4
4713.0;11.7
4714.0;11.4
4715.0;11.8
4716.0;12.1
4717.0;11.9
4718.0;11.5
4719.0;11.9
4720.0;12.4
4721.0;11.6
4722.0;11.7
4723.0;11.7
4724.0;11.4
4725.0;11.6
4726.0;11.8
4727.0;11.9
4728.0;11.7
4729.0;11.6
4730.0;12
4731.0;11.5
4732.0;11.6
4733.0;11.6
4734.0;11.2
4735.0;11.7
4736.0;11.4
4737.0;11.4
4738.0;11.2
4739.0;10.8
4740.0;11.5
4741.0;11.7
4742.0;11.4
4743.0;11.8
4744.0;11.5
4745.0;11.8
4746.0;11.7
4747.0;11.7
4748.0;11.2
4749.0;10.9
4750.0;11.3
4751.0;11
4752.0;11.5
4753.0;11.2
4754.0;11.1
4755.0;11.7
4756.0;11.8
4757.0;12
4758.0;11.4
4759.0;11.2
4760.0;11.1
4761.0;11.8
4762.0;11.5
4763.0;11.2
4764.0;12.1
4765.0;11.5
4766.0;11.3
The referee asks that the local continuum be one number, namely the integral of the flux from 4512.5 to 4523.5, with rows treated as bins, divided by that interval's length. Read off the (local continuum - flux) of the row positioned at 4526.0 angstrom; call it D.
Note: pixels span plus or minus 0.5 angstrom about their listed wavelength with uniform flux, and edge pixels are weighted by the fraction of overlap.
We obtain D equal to 0.2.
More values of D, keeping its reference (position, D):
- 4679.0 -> -0.1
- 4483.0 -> -2.0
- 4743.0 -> 0.8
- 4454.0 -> -5.7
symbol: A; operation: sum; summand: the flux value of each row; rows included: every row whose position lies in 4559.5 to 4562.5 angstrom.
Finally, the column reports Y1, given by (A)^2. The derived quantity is 1267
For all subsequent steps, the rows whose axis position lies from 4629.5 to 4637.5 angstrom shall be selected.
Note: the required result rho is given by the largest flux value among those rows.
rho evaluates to 12.6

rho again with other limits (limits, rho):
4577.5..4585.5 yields 12.6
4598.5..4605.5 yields 12.4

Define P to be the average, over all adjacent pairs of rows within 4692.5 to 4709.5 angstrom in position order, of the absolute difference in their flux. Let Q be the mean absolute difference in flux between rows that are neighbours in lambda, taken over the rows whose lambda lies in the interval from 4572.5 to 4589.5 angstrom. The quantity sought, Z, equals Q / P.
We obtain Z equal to 0.94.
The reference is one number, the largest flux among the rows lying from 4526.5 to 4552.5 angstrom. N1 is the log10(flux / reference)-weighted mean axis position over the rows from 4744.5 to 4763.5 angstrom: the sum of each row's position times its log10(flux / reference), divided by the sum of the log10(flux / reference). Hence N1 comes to 4754.0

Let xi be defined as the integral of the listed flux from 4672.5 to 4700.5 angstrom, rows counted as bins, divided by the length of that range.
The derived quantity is 12.7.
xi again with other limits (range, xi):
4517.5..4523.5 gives 12.5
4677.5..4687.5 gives 12.9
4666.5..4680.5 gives 12.7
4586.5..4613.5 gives 12.2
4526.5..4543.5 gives 12.3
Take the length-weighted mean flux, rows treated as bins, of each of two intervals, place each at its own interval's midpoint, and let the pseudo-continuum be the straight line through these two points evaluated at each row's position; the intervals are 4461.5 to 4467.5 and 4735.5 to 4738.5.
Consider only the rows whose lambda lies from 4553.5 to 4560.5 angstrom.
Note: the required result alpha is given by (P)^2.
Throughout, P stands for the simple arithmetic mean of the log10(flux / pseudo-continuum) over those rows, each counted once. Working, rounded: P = -0.09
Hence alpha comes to 0.008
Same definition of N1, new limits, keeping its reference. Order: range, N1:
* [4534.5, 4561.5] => 4548.1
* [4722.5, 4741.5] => 4732.5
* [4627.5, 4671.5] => 4646.8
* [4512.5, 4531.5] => 4523.5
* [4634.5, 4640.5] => 4637.6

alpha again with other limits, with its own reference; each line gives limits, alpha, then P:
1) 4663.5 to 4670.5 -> 0.000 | -0.01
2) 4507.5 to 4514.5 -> 0.011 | -0.10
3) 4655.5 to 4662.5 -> 0.000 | -0.02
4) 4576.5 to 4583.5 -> 0.006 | -0.08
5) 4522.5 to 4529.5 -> 0.012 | -0.11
